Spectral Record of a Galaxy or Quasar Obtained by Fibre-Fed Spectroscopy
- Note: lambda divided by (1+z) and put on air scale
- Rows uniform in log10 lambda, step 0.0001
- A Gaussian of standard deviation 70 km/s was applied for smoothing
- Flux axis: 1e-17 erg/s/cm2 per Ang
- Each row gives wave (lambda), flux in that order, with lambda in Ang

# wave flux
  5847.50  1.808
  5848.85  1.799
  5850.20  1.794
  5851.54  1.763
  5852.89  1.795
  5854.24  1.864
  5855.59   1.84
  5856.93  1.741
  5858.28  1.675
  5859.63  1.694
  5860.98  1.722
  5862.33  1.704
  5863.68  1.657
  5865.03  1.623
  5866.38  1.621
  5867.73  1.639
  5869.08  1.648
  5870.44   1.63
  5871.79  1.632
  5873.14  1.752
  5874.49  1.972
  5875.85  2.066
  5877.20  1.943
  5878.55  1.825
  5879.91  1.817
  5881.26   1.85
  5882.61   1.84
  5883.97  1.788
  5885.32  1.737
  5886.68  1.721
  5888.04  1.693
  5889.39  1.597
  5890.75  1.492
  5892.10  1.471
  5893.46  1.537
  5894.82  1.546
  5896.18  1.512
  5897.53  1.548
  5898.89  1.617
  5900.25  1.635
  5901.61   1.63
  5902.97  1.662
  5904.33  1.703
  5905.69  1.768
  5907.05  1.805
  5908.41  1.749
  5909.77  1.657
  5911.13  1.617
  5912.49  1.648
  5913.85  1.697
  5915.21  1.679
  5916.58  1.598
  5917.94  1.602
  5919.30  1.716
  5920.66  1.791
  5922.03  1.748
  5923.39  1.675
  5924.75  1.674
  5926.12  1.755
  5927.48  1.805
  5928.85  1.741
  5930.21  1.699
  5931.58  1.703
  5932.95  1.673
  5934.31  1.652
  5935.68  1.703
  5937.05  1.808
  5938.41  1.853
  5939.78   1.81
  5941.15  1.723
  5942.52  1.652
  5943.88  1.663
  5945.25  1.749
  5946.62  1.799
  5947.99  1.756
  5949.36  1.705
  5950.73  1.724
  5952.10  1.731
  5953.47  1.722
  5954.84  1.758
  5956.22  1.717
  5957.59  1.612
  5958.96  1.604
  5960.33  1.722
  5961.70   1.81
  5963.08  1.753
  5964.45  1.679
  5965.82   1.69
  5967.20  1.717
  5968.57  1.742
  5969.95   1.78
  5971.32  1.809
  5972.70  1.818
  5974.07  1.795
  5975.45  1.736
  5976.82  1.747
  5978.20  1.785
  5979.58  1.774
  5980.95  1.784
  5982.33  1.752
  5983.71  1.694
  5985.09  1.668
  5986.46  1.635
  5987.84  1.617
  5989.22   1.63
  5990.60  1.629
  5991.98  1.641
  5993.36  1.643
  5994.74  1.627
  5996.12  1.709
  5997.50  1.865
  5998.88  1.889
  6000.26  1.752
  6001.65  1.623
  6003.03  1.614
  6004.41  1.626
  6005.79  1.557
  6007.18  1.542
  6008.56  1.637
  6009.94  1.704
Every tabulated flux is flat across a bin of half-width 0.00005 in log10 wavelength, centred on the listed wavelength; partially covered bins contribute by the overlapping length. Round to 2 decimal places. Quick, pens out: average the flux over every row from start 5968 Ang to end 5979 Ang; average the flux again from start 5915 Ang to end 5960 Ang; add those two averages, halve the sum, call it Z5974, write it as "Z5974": 1.75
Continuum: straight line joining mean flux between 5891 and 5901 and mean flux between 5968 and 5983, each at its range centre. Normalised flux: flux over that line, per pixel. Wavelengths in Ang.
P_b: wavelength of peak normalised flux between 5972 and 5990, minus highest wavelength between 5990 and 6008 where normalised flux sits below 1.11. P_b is -34.5 Ang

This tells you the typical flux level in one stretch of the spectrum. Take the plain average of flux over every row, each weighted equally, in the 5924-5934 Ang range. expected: 1.72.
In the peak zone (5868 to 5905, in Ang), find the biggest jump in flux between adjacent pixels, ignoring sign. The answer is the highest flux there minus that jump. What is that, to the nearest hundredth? 1.85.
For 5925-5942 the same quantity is 1.75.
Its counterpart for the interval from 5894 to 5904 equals 1.59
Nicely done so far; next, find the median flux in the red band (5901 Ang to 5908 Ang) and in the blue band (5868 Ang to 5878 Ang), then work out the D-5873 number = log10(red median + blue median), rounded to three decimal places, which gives 0.538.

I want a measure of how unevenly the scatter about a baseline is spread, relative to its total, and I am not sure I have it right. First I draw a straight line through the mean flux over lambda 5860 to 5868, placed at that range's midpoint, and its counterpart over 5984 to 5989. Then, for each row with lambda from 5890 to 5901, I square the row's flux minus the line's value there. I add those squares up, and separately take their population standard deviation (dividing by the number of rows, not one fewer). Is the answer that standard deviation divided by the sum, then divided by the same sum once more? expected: 0.7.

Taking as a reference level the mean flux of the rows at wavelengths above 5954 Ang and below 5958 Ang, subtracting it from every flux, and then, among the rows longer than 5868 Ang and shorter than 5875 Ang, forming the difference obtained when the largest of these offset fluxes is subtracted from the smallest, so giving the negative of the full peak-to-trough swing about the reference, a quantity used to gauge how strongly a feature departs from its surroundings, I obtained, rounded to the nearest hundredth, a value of -0.34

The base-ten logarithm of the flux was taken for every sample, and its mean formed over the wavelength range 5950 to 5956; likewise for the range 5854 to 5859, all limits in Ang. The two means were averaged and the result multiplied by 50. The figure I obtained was 12.2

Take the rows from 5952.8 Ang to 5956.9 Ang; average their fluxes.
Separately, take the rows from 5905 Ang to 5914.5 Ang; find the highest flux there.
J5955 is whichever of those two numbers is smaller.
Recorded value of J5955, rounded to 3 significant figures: 1.73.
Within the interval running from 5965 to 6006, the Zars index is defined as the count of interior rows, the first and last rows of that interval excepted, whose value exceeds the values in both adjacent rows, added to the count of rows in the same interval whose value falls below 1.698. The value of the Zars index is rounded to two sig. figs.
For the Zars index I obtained 21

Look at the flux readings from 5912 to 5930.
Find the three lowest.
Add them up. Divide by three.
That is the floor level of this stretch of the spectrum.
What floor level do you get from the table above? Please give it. 1.616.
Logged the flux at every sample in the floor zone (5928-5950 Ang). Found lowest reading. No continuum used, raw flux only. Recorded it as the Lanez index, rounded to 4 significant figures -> 1.652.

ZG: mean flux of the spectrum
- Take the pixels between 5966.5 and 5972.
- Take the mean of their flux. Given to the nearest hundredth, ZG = 1.76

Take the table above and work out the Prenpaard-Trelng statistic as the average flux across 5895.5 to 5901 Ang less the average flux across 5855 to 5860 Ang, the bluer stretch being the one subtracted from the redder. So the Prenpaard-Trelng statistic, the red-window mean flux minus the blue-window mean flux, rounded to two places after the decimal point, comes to -0.16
